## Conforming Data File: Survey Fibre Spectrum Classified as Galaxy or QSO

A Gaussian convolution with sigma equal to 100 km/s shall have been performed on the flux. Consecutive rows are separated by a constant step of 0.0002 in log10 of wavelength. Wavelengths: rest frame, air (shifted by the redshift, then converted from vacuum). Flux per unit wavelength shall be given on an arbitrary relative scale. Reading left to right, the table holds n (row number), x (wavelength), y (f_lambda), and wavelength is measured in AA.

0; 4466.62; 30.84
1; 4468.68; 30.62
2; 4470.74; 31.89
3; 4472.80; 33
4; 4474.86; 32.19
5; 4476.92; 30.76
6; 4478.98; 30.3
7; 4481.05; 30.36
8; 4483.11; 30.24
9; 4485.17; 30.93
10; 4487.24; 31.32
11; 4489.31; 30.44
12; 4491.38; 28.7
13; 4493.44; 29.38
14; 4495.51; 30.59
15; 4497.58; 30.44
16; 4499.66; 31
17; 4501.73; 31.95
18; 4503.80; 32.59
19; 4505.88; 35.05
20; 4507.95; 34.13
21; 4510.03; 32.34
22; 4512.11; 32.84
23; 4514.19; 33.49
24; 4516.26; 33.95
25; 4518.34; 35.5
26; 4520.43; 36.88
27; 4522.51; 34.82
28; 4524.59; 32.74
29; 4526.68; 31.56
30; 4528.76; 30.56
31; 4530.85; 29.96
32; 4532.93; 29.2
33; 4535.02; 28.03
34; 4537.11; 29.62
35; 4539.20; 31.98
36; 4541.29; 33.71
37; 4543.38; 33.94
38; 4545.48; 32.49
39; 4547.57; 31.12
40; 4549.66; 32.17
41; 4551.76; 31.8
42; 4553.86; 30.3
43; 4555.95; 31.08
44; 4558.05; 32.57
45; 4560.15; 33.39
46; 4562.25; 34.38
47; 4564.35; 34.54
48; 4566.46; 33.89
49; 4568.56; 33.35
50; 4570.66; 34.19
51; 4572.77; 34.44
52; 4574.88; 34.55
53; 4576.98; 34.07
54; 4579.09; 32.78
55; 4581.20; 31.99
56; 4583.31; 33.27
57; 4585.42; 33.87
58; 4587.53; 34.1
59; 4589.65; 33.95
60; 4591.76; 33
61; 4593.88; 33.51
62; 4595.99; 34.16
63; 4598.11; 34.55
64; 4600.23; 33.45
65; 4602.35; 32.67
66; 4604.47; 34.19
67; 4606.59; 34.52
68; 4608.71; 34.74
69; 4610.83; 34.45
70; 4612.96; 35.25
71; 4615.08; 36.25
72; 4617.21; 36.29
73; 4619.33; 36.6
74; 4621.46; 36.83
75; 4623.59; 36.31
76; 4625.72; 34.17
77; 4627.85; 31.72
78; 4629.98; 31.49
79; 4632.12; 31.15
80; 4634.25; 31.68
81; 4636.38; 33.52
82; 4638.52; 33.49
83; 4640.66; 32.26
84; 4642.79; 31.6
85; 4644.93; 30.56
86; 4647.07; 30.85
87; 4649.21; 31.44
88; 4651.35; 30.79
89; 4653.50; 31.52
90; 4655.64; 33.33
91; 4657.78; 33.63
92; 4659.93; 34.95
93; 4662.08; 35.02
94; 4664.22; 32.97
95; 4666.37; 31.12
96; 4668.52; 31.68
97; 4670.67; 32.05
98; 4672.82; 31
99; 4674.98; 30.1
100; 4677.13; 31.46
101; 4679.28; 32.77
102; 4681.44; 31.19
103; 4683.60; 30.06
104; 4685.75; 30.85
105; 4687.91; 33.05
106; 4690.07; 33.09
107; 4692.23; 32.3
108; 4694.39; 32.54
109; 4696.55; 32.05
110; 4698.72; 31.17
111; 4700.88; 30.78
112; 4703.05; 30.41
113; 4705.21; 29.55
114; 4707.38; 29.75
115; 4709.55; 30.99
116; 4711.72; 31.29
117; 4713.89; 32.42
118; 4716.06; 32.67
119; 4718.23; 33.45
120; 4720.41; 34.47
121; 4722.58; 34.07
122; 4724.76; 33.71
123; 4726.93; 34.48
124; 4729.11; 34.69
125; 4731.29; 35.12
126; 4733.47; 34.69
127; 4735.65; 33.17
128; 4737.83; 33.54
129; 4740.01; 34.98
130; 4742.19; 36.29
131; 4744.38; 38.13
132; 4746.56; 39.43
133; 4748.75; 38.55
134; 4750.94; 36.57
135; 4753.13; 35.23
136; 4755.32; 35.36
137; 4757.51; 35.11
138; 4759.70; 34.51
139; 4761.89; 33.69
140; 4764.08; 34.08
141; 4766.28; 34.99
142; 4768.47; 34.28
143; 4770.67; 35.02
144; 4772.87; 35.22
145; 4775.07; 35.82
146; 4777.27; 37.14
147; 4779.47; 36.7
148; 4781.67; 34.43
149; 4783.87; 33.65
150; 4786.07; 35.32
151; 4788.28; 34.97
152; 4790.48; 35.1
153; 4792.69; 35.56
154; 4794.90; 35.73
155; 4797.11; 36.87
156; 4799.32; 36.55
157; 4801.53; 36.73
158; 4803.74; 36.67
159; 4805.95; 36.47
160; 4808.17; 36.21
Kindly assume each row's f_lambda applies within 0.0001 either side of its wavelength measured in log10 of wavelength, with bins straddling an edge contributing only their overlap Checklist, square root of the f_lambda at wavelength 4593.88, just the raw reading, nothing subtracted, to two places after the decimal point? 5.79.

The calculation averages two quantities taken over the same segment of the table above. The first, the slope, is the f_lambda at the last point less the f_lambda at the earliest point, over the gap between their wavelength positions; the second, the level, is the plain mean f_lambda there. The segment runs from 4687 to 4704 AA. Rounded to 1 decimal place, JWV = 15.9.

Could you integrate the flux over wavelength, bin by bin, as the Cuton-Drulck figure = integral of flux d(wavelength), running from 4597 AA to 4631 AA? 1176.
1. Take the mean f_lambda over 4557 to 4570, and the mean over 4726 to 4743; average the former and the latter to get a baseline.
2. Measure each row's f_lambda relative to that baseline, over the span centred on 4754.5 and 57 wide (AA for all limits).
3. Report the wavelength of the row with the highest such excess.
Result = 4746.56 AA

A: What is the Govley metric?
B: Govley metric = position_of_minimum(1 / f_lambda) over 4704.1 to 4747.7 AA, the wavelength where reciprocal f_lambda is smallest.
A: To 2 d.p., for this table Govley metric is 4746.56 AA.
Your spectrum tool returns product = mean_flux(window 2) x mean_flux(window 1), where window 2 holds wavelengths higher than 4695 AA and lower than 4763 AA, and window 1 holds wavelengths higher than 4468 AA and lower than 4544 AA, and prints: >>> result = 1078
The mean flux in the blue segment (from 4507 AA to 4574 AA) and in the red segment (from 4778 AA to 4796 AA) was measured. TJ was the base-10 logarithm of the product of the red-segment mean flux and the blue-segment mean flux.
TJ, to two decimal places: 3.06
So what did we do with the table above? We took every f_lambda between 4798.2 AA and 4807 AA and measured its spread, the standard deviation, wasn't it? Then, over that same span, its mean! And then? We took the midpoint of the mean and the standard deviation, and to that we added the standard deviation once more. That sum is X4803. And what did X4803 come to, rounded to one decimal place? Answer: 18.5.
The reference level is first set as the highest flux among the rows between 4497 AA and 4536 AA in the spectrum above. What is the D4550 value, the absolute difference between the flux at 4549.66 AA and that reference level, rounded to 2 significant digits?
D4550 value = 4.7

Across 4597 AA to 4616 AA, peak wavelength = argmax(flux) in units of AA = 4615.08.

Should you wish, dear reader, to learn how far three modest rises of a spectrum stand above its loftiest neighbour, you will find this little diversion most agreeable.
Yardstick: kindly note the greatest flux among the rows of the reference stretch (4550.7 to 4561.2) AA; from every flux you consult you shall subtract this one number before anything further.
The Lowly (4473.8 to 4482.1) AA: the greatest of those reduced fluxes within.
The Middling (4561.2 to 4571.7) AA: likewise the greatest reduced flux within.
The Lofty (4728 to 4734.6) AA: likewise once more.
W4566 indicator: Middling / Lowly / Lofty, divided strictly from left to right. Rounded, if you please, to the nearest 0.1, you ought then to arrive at -0.6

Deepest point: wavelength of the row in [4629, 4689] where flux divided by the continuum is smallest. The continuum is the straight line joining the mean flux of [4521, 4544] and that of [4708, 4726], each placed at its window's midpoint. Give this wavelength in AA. 4683.60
